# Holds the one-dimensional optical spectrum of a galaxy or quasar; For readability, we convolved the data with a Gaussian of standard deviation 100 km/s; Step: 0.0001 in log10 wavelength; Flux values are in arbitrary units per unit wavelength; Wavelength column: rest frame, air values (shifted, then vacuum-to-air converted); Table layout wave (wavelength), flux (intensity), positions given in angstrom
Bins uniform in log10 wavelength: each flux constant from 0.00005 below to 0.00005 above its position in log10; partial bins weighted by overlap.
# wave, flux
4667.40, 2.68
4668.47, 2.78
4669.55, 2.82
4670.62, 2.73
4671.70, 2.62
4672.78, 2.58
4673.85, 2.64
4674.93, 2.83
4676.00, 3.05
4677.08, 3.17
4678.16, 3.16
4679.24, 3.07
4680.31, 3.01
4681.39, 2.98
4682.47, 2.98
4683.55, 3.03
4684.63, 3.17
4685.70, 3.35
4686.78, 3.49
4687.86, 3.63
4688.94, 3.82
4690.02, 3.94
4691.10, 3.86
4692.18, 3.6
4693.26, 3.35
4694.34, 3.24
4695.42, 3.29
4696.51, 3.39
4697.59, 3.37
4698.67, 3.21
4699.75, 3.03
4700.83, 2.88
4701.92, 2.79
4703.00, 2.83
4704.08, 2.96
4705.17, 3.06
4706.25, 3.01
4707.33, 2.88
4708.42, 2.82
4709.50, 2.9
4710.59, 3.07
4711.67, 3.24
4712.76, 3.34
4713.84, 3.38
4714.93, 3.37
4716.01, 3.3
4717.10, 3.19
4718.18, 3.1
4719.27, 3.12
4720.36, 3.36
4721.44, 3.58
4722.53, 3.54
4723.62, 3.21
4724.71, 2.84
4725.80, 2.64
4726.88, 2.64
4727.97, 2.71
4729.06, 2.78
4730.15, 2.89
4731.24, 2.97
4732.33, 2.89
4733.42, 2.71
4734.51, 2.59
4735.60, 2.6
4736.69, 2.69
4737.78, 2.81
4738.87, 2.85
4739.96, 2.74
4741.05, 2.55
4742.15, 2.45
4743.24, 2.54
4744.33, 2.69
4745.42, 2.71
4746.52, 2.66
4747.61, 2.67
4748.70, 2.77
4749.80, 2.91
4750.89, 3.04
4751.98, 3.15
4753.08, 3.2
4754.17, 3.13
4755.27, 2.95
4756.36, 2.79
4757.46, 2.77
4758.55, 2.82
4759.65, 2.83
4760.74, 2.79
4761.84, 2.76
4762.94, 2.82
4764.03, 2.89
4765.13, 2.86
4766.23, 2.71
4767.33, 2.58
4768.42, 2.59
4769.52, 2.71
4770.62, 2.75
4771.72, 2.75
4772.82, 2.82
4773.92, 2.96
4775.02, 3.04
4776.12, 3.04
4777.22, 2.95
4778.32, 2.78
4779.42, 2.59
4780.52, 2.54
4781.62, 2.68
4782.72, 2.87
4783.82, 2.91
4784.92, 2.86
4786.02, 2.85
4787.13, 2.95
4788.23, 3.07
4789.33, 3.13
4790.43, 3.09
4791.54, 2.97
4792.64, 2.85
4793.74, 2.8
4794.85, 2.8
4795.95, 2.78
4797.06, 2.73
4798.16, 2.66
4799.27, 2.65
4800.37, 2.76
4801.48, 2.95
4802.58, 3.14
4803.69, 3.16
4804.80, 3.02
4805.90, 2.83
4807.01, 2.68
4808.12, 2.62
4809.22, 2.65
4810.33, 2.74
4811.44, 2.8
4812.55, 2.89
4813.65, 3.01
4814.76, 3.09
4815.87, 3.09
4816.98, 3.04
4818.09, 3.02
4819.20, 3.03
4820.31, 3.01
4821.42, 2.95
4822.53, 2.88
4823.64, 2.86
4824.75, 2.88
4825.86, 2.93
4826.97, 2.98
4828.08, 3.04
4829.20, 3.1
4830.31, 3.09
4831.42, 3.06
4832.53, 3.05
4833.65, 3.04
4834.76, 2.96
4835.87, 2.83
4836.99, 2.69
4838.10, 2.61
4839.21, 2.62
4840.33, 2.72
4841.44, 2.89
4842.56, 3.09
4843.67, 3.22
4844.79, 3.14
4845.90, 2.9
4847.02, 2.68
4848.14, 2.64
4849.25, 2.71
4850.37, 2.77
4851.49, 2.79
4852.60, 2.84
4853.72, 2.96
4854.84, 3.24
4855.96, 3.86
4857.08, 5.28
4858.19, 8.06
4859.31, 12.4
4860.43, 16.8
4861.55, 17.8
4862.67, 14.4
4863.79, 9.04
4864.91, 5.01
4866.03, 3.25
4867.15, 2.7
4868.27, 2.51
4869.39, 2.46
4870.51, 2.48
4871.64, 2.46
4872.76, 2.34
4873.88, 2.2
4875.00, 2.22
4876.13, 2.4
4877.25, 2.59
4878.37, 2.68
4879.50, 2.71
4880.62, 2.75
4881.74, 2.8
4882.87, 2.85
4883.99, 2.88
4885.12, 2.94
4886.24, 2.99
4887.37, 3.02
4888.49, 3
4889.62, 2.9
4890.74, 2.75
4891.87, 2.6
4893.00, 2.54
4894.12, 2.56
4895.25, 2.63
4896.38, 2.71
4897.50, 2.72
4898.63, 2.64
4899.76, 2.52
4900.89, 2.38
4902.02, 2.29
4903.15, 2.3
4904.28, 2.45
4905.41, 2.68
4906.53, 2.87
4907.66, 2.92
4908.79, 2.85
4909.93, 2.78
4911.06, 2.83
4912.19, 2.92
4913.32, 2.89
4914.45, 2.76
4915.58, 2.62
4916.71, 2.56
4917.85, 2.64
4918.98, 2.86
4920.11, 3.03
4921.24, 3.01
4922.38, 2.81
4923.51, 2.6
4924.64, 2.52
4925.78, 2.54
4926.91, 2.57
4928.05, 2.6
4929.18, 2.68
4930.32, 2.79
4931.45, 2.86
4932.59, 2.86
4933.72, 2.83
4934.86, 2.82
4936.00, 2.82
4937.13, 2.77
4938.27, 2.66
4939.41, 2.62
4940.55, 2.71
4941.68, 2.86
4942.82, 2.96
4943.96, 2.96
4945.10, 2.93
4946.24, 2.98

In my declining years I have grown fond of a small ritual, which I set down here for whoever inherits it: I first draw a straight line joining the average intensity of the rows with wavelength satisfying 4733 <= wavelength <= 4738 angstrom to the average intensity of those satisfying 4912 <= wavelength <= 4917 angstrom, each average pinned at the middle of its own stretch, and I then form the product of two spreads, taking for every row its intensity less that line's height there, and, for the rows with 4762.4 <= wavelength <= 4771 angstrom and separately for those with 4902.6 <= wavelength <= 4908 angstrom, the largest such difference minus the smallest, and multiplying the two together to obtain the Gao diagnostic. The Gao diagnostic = 0.19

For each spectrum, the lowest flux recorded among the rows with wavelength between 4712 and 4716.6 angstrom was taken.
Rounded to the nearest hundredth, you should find 3.30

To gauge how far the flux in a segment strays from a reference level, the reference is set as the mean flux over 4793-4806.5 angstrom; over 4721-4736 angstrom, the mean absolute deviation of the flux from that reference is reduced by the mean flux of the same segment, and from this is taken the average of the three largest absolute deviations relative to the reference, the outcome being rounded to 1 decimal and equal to -3.3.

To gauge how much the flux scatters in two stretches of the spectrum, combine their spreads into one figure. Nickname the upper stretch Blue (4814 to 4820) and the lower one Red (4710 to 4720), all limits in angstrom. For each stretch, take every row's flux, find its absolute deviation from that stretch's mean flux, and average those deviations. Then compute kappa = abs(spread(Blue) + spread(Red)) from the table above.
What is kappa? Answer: 0.13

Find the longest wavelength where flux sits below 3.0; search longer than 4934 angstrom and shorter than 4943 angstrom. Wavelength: 4942.82 angstrom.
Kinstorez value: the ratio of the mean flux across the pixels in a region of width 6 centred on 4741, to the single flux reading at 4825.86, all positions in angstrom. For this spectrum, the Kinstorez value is 0.90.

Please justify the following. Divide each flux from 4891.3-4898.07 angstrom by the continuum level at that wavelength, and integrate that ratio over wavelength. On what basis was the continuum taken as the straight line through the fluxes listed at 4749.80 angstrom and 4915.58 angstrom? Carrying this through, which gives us 6.69 angstrom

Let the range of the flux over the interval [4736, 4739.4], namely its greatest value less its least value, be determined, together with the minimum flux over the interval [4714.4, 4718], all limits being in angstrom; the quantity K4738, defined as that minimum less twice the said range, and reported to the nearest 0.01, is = 2.87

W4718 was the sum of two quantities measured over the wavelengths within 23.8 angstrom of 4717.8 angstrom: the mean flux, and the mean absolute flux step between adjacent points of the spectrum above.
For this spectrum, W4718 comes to 3.12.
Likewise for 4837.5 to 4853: 2.94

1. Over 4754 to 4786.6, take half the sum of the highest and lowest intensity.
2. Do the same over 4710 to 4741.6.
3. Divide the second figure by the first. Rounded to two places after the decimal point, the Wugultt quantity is 1.08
